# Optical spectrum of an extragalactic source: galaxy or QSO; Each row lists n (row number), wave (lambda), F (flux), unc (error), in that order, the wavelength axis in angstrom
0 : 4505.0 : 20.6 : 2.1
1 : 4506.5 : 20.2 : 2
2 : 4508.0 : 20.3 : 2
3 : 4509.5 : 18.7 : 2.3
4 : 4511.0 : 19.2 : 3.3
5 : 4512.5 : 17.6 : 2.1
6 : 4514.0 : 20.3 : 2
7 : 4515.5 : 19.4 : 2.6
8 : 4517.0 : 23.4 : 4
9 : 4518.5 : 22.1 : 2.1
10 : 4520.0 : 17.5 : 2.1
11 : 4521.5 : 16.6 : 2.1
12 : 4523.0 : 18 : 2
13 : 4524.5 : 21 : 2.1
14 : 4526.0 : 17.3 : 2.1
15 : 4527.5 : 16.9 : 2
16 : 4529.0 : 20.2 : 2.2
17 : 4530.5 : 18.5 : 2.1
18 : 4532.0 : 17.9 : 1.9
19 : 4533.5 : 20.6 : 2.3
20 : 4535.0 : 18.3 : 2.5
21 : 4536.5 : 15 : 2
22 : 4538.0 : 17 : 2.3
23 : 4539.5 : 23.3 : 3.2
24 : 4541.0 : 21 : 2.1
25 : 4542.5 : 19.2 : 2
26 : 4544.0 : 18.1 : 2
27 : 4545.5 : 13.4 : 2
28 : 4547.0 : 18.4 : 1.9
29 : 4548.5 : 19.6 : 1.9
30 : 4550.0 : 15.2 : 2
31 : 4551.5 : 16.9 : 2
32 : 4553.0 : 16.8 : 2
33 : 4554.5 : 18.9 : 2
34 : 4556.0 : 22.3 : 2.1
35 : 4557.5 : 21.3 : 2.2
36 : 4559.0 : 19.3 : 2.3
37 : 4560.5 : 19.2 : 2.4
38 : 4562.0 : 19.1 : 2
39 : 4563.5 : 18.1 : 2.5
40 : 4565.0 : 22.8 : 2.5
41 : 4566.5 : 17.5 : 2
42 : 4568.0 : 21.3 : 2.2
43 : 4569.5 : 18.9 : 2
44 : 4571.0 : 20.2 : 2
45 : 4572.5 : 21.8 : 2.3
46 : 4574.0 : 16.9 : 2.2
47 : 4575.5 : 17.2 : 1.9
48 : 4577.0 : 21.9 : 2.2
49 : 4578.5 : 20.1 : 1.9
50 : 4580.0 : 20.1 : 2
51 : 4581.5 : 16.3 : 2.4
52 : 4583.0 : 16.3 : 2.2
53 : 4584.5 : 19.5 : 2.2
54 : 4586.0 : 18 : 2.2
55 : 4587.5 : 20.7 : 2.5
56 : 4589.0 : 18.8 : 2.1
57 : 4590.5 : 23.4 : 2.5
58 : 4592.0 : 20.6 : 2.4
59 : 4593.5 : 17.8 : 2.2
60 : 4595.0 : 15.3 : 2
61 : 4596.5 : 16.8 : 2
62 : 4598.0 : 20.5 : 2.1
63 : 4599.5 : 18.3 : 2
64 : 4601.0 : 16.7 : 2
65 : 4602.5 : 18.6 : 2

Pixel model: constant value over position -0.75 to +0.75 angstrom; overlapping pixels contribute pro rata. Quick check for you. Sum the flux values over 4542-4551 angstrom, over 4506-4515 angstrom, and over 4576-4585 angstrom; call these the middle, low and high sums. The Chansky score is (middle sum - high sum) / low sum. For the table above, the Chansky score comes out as -0.09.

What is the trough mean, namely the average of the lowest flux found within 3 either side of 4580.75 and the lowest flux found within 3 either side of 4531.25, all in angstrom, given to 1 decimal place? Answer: 17.1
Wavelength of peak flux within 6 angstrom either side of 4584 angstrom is 4587.5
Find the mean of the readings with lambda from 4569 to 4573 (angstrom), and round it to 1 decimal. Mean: 20.3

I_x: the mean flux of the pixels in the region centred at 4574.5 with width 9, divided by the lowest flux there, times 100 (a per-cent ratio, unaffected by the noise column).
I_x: 116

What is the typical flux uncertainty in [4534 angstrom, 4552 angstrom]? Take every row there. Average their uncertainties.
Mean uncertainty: 2.16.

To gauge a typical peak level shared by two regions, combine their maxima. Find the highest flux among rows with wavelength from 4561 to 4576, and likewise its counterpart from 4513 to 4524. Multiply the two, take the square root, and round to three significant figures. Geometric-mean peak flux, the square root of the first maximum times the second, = 23.1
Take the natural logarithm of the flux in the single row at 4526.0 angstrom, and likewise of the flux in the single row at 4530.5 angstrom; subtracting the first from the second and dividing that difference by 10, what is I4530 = 0.007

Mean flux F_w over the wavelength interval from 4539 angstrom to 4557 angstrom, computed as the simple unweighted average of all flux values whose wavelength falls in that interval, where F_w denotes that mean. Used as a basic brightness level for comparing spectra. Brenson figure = 18.6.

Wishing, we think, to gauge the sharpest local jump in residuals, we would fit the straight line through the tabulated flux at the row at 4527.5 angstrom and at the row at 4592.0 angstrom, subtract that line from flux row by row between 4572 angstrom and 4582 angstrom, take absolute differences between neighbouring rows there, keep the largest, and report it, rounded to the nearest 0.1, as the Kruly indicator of 5.0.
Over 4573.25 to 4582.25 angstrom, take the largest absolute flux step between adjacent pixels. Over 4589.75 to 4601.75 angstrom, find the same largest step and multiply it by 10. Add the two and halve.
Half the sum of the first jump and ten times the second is 21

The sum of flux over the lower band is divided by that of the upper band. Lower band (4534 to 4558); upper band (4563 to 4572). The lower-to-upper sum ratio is 2.5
